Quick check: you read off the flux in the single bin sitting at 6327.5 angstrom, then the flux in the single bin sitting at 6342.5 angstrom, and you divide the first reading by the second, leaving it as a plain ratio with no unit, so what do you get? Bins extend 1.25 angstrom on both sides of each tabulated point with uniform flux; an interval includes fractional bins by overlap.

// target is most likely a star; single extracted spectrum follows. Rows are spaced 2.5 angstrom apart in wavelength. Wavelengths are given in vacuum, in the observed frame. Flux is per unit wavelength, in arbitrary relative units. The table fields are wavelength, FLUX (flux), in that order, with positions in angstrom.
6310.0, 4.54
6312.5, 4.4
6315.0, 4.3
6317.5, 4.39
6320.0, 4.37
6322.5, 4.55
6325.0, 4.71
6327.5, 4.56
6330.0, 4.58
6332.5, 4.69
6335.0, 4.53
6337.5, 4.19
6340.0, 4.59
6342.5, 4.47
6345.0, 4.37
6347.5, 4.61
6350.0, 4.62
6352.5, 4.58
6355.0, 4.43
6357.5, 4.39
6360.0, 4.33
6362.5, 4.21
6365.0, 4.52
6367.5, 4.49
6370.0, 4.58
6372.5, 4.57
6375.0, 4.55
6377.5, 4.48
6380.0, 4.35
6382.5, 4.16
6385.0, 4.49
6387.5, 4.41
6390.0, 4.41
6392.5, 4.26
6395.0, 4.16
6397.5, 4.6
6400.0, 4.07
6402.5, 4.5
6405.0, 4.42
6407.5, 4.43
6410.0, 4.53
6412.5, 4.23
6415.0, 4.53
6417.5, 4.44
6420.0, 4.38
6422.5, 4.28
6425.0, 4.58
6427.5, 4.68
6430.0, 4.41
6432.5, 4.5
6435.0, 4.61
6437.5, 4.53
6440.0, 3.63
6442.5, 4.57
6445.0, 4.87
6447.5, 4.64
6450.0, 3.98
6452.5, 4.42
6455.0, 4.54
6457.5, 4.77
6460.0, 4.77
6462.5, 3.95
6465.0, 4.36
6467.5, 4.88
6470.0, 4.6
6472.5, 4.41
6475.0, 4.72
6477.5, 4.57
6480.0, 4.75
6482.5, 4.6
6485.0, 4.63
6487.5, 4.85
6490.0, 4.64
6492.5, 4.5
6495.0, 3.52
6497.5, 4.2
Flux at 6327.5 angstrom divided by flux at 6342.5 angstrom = 1.02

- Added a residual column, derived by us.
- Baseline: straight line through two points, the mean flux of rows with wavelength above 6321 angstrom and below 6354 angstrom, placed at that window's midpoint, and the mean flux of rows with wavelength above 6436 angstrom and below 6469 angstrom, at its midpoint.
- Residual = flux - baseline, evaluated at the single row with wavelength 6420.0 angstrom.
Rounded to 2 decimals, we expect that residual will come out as -0.10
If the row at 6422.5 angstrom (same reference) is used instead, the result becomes -0.20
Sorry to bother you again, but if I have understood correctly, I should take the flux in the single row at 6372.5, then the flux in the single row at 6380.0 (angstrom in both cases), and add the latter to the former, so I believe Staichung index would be 8.92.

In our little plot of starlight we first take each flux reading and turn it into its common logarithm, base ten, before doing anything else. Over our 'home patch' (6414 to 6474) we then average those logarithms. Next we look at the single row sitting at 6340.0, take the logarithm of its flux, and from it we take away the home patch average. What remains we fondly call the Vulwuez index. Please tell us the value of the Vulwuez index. 0.0122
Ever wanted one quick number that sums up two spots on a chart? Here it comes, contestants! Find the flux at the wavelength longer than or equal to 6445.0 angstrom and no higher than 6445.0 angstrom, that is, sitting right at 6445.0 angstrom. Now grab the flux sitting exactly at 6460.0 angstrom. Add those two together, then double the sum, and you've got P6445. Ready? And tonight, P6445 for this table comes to 19.3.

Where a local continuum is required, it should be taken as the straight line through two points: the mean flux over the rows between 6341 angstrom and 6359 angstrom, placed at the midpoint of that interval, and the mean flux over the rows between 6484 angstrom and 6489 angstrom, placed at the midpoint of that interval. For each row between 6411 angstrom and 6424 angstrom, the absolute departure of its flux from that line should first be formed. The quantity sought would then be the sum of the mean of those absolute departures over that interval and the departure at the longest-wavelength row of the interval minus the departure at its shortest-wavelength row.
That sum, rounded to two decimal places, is 0.21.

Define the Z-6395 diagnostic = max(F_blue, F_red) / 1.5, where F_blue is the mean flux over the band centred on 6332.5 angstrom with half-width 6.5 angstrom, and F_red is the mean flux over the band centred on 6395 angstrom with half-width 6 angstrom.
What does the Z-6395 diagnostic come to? 3.01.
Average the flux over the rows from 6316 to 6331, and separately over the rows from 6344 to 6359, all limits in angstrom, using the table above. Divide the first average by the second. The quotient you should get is 1.01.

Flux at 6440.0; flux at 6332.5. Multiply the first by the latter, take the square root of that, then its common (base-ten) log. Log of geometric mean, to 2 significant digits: 0.62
